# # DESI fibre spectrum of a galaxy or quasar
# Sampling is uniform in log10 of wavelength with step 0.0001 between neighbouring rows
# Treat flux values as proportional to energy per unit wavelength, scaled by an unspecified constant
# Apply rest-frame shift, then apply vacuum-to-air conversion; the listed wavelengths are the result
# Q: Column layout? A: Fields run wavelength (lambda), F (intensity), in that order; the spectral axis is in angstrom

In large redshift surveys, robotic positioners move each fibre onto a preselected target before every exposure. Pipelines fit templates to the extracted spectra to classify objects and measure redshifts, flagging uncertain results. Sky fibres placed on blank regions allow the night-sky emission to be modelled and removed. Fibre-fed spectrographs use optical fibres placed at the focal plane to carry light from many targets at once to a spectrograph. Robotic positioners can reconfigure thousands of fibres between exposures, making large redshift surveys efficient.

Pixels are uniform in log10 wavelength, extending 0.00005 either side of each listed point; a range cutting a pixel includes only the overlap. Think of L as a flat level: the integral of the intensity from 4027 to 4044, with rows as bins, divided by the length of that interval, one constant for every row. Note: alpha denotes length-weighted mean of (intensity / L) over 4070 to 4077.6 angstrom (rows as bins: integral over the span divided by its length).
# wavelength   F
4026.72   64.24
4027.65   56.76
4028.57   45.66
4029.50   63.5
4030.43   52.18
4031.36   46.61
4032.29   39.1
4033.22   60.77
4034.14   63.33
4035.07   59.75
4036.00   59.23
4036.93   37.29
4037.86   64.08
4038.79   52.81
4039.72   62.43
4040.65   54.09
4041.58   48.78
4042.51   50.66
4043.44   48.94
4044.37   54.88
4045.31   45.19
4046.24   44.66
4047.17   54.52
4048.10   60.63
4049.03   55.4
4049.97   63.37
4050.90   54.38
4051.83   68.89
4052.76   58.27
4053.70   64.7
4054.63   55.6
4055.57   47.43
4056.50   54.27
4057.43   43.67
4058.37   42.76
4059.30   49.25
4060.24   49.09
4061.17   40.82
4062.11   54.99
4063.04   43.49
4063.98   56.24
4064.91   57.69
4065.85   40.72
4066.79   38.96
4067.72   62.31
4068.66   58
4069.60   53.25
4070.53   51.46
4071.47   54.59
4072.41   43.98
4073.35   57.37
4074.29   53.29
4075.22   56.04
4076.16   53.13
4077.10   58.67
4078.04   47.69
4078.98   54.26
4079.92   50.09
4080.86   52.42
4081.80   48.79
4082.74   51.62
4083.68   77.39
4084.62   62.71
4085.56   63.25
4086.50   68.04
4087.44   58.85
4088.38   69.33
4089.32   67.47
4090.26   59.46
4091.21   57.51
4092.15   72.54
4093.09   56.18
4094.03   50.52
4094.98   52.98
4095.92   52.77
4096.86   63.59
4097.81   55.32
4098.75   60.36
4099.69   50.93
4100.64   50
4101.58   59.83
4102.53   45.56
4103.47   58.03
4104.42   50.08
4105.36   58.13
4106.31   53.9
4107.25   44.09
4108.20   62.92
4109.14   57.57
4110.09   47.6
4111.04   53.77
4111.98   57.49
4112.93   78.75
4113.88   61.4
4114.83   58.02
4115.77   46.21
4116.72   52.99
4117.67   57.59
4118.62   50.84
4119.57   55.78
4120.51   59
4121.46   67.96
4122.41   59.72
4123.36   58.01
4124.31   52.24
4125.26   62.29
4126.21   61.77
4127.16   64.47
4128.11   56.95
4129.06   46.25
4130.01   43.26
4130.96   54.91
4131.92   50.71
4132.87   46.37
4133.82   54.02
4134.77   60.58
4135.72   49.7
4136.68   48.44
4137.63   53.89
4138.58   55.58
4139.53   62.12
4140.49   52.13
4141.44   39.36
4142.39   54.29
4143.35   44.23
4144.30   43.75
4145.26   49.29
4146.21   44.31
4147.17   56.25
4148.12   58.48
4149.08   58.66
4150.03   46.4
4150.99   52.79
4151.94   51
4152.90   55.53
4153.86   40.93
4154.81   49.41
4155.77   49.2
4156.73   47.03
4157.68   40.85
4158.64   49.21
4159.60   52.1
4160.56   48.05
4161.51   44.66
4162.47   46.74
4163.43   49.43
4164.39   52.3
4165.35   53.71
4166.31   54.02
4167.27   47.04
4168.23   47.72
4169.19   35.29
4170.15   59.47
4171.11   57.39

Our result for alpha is 1.00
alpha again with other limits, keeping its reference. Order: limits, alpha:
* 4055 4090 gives 1.00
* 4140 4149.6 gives 0.93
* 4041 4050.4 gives 0.98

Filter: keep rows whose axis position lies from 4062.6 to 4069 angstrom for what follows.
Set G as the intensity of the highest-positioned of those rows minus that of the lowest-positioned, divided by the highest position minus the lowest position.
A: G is 3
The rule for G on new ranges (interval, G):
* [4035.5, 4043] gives -1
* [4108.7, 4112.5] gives 0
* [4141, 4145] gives 2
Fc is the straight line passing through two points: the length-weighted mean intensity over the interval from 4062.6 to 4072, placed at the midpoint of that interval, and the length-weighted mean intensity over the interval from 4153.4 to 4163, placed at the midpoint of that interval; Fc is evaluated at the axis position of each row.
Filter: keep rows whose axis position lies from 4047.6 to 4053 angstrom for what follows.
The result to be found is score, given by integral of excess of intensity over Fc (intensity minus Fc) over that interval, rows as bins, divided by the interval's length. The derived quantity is 8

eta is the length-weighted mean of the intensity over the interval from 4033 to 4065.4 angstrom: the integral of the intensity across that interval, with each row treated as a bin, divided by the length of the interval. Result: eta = 54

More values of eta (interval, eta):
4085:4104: 59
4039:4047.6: 52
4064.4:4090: 56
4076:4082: 52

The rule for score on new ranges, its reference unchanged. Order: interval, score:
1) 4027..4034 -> -1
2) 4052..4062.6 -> -1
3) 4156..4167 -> 2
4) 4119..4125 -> 10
